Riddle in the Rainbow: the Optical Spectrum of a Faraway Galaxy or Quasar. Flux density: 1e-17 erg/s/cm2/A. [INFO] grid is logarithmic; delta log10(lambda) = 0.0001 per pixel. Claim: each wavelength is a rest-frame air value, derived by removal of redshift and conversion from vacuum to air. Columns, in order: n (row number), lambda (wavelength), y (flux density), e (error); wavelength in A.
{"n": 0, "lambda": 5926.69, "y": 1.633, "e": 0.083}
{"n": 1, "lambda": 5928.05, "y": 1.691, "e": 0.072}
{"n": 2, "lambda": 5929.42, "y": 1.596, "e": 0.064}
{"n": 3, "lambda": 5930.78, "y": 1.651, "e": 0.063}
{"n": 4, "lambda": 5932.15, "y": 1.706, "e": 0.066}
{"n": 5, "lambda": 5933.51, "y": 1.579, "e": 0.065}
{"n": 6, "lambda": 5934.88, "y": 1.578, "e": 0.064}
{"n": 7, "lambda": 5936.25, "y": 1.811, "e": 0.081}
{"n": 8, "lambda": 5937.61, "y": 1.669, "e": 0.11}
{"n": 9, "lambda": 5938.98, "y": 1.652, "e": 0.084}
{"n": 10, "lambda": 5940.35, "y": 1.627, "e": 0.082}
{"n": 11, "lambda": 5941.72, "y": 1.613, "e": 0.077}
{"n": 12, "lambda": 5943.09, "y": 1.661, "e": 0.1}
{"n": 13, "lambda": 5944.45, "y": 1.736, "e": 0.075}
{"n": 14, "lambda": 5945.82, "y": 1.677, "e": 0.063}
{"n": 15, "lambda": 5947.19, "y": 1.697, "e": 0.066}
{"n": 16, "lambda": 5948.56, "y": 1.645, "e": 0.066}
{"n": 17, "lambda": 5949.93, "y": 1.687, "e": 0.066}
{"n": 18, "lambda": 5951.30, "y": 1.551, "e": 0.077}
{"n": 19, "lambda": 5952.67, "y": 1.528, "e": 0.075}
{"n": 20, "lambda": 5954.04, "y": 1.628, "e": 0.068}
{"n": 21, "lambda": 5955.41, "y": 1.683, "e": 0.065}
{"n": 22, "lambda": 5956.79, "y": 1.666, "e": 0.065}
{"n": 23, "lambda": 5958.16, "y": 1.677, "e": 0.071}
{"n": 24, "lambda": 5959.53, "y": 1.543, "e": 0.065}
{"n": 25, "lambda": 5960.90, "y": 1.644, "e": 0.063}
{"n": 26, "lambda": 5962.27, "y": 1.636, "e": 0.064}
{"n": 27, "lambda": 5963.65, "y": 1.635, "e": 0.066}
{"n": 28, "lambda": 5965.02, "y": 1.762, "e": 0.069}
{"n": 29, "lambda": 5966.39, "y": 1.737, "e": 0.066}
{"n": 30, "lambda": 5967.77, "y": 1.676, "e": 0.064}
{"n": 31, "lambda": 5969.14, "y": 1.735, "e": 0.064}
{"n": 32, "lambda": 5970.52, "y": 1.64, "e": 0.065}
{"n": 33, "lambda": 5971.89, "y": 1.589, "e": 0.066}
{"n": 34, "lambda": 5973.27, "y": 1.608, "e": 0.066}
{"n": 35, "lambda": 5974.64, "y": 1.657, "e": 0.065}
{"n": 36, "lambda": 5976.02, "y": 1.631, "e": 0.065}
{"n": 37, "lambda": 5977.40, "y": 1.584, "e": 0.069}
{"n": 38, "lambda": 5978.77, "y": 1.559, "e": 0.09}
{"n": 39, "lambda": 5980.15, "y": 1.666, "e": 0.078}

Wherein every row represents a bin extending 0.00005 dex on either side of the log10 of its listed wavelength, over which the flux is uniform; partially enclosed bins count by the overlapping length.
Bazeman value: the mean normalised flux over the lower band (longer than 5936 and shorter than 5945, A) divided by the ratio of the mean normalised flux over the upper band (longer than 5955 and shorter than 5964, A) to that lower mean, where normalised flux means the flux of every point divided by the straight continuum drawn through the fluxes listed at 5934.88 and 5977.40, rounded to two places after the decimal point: 1.09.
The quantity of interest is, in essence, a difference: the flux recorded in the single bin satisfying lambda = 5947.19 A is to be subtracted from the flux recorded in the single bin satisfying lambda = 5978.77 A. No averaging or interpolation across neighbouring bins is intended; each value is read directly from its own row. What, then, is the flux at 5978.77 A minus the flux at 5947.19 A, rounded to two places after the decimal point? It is -0.14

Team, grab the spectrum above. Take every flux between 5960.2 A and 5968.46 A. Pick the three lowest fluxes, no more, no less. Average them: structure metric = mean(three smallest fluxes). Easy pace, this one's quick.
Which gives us 1.64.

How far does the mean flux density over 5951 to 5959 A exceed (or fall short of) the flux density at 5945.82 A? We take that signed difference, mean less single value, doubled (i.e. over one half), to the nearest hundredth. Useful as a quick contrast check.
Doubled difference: -0.11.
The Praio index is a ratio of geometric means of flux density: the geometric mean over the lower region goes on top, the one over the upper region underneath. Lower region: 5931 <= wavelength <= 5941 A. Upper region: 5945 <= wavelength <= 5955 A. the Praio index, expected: 1.02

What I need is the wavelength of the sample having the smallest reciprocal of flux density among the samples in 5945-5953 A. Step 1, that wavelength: 5947.19 A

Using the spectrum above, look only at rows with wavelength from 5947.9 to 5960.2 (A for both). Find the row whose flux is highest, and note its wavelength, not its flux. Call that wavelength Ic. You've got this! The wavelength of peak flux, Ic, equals 5949.93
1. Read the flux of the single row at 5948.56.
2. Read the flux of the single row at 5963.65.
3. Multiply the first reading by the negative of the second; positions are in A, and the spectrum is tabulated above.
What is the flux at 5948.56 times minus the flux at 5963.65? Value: -2.69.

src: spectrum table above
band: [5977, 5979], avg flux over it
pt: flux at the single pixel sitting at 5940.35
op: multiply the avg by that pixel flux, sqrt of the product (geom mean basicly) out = 1.60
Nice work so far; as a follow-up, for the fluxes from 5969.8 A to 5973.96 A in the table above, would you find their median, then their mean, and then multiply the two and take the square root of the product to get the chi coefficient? 1.61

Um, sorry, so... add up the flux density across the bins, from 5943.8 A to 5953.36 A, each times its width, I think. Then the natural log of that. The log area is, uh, 2.76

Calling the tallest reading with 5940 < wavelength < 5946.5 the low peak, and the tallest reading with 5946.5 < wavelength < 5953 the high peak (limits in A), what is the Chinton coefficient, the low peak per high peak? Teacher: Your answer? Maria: 1.02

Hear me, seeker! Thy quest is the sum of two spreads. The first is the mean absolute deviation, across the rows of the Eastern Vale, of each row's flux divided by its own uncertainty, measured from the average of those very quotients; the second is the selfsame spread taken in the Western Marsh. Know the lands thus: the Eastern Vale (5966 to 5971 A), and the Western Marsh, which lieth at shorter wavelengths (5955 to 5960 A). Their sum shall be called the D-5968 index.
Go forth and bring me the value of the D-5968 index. 1.5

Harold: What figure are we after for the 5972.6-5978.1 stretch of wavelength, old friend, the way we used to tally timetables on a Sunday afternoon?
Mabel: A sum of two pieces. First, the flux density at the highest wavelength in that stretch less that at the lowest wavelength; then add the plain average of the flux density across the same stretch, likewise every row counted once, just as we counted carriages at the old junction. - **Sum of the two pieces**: 1.60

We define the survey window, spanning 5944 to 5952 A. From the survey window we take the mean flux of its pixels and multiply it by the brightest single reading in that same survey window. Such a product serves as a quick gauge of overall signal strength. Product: 2.89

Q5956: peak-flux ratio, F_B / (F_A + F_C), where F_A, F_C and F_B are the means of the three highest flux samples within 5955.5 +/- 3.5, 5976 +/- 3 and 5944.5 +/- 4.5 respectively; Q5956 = 0.515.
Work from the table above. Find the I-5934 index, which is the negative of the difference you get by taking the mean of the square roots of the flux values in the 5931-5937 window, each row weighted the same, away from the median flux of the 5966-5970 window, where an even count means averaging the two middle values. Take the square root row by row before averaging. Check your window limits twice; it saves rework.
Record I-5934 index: -0.444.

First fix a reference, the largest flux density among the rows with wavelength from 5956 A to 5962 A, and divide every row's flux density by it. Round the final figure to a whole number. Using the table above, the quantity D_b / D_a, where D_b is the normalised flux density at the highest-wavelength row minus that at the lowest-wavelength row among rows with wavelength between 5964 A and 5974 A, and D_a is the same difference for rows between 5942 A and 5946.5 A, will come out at -10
